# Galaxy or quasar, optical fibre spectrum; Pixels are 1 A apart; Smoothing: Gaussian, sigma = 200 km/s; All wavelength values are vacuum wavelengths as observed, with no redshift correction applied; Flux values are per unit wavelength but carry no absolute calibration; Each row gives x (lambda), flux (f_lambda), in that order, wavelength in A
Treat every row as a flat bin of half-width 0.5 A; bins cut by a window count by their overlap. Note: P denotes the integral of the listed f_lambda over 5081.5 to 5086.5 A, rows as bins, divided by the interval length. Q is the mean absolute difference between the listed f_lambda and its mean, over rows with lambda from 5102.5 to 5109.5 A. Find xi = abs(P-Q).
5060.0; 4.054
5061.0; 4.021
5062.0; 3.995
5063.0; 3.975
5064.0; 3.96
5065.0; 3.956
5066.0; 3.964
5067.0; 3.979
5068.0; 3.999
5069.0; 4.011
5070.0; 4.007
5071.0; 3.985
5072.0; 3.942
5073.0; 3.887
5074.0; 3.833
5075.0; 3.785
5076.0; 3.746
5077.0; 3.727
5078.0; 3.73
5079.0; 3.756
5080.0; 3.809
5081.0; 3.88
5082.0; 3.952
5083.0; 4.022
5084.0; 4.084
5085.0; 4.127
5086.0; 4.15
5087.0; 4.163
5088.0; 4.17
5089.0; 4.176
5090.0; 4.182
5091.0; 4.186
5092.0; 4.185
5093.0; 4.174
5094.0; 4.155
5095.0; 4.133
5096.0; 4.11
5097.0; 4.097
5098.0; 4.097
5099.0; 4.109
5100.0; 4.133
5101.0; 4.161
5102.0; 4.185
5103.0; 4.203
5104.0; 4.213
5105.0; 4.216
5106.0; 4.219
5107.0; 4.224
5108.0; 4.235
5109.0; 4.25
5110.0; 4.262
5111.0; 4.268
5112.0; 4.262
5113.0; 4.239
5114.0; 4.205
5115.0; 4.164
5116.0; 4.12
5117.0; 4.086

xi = 4.06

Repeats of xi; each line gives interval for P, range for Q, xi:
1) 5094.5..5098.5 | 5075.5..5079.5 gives 4.10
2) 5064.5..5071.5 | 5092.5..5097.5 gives 3.96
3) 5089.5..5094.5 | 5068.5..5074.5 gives 4.12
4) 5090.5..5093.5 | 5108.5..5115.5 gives 4.15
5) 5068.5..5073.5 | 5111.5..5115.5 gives 3.93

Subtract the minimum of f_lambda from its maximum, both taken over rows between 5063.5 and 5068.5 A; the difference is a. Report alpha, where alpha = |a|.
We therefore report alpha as 0.043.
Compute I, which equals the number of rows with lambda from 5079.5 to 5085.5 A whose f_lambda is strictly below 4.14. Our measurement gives 6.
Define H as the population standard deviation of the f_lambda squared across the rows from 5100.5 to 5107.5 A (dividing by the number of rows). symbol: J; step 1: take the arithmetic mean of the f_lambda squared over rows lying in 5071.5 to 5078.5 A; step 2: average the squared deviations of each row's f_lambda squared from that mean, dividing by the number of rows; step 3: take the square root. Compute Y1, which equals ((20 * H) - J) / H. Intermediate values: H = 0.18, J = 0.59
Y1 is 16.6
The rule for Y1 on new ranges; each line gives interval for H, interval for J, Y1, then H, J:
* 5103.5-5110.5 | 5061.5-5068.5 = 19.2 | 0.15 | 0.12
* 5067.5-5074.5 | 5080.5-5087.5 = 18.4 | 0.50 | 0.80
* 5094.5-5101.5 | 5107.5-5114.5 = 19.0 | 0.18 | 0.17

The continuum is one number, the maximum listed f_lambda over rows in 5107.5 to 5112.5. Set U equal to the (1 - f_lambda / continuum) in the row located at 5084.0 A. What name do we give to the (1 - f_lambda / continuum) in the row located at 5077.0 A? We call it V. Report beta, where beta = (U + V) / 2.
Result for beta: 0.08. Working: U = 0.043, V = 0.13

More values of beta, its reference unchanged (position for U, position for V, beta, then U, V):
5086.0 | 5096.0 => 0.03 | 0.028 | 0.04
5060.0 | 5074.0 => 0.08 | 0.050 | 0.10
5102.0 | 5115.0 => 0.02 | 0.019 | 0.02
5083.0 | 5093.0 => 0.04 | 0.058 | 0.02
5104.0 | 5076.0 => 0.07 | 0.013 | 0.12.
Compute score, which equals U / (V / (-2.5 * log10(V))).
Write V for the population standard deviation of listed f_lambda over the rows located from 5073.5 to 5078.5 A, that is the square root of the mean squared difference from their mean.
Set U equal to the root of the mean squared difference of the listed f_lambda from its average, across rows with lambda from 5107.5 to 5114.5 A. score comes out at 2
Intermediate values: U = 0.020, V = 0.040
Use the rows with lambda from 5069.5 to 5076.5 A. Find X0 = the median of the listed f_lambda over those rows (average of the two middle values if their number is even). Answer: 3.89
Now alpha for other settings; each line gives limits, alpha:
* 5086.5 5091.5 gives 0.023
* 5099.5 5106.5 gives 0.086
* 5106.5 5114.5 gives 0.063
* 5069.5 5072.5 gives 0.065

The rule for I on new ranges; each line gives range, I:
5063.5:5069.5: 6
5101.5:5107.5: 0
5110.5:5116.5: 1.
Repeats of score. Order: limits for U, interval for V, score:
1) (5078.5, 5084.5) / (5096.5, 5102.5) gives 13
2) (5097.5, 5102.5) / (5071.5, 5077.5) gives 1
